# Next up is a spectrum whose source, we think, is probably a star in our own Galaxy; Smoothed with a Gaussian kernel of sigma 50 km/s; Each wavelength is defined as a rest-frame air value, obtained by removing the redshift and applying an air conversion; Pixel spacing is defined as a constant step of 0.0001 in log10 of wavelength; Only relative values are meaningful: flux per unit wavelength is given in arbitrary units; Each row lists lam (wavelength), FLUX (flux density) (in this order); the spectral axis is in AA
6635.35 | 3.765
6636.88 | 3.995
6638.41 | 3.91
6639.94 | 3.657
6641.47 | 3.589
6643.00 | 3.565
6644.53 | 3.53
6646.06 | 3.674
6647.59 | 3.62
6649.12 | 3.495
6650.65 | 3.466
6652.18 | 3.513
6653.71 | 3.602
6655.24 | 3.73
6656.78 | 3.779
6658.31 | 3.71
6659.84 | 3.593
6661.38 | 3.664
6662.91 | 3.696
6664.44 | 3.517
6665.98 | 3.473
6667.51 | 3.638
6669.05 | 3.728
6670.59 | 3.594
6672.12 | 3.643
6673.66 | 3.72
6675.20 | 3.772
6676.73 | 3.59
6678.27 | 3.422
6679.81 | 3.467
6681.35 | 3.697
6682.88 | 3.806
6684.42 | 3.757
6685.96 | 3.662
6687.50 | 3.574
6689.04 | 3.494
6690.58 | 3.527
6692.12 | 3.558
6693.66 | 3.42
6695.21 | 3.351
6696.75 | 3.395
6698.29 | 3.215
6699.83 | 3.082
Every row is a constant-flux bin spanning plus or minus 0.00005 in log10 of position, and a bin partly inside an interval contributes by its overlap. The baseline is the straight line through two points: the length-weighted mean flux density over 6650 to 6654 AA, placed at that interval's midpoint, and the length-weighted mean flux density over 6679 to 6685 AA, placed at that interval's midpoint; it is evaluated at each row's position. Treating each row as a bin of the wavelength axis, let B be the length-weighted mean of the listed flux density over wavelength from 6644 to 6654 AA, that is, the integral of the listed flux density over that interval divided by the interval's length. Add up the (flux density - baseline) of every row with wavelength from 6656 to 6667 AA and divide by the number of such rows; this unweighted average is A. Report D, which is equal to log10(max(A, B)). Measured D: 0.5512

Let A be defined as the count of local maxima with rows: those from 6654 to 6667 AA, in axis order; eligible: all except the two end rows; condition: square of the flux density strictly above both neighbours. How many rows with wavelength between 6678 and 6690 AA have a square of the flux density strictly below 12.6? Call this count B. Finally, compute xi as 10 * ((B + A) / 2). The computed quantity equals 25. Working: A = 2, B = 3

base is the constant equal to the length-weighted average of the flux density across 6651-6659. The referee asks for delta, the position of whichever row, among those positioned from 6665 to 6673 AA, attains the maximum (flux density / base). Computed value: 6669.05 AA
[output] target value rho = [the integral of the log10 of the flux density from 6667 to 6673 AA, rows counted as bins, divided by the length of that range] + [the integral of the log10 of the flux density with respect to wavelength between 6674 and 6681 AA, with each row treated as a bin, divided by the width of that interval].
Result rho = 1.12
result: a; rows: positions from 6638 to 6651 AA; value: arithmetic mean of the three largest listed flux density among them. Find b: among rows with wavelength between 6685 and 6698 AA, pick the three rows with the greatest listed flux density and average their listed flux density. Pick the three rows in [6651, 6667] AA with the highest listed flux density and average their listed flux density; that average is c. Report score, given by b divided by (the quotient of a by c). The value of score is 3.591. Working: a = 3.747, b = 3.60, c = 3.74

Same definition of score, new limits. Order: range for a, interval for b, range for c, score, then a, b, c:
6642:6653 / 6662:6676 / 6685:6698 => 3.718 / 3.620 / 3.74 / 3.60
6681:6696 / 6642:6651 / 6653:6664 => 3.606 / 3.753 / 3.62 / 3.74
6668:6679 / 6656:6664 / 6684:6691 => 3.653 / 3.740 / 3.73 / 3.66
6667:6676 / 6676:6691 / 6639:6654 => 3.663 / 3.740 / 3.75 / 3.65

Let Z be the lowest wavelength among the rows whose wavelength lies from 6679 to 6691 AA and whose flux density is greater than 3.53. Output 6681.35 AA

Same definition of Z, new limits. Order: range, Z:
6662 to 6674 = 6662.91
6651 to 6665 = 6653.71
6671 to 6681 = 6672.12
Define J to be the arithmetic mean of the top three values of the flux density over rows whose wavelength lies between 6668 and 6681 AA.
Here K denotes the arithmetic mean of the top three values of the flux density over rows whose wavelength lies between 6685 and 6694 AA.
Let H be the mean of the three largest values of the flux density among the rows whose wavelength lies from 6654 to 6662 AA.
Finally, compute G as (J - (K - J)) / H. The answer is 1.04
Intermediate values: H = 3.74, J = 3.740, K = 3.60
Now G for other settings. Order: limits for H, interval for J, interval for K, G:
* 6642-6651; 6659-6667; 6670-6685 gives 0.97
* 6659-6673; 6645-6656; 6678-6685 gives 0.97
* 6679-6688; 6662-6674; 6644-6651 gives 1.02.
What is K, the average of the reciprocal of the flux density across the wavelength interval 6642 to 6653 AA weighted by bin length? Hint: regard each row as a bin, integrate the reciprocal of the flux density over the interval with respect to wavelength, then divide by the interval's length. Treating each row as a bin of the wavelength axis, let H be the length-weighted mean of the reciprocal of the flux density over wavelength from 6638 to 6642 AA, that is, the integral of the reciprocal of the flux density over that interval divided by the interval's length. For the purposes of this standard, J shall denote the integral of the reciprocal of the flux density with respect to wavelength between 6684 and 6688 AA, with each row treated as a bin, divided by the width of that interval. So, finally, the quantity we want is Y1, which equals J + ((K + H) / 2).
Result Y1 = 0.549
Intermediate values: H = 0.270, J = 0.273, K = 0.282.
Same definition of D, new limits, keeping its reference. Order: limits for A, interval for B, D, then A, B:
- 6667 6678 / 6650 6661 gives 0.5599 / 0.04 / 3.63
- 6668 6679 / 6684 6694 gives 0.5527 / 0.00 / 3.57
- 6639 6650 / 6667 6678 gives 0.5632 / 0.11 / 3.66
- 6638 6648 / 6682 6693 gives 0.5595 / 0.17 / 3.63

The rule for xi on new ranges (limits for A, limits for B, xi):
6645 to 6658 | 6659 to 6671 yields 10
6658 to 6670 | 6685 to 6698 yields 30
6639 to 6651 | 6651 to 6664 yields 10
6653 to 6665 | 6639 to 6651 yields 25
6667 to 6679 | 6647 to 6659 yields 25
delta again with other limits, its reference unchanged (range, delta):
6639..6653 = 6646.06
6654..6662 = 6656.78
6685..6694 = 6685.96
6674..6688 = 6682.88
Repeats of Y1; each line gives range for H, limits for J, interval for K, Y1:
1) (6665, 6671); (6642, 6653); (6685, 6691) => 0.560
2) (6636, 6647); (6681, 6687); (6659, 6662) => 0.542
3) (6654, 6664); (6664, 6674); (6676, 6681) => 0.555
